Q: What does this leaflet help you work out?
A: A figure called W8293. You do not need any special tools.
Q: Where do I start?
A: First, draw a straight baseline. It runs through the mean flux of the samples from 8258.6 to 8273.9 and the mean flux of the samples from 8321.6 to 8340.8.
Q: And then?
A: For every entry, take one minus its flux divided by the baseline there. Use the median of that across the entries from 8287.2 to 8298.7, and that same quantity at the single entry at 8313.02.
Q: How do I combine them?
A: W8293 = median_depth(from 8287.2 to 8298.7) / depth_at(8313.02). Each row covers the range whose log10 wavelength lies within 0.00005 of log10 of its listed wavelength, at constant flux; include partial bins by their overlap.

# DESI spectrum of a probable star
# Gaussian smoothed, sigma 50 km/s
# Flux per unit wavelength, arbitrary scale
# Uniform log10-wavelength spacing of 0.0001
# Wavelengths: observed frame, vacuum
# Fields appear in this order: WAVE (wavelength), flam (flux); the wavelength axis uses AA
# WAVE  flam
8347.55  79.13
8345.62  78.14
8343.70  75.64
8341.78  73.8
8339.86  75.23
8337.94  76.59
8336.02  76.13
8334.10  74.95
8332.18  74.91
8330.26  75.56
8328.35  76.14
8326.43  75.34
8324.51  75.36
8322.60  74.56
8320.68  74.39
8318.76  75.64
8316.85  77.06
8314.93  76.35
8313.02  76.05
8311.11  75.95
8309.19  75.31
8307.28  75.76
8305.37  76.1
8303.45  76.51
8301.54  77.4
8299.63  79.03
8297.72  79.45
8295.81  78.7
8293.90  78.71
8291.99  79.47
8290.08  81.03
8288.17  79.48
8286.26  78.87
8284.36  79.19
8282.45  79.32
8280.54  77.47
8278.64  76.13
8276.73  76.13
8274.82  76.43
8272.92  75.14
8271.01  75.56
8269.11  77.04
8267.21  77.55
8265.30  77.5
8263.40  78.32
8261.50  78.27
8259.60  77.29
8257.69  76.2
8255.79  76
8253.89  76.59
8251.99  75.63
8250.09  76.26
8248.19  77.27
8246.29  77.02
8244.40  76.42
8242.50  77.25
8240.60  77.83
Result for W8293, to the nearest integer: 24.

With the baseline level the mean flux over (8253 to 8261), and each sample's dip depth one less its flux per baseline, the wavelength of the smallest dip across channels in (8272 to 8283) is 8282.45 AA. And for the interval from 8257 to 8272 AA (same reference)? 8263.40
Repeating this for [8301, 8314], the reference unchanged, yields 8301.54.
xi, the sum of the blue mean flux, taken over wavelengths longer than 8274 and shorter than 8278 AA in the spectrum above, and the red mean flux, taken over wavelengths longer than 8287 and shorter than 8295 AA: 156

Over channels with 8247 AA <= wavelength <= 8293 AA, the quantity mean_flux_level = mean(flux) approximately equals 77.4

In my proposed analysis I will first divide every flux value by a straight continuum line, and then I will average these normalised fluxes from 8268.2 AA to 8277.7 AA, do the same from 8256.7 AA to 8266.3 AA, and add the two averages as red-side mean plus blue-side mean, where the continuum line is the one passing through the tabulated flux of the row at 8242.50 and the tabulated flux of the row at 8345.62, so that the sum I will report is 1.98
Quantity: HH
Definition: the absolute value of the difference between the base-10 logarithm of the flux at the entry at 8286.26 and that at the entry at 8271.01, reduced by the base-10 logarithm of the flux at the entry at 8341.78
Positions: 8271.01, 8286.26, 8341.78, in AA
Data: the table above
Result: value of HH -1.85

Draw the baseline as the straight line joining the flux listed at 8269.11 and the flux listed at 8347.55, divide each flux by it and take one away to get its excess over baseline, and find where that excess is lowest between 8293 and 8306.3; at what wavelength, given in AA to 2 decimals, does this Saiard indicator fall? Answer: 8305.37 AA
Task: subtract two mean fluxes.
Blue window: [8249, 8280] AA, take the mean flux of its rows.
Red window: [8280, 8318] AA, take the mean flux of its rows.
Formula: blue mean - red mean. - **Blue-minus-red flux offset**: -1.2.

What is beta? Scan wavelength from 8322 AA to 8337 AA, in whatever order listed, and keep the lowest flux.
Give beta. 74.56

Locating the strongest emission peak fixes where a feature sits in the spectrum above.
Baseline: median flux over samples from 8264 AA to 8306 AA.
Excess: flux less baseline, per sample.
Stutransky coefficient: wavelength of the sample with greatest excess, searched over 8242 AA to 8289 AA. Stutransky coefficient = 8288.17 AA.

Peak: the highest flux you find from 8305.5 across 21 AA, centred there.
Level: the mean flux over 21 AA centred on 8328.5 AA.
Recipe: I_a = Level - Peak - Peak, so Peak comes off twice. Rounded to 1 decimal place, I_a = -83.5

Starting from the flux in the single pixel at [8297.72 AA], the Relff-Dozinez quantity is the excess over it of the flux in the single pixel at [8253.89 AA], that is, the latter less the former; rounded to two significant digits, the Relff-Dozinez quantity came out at -2.9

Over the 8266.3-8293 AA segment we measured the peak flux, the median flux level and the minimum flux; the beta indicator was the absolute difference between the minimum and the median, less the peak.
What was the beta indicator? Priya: -78.7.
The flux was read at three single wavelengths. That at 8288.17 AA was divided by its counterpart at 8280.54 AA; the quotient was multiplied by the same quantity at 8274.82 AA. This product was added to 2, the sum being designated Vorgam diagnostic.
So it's 80.4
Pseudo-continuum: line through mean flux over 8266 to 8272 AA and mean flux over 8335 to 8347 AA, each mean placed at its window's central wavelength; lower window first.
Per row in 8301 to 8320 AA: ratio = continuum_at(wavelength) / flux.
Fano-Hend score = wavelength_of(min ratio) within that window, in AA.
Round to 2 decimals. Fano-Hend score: 8301.54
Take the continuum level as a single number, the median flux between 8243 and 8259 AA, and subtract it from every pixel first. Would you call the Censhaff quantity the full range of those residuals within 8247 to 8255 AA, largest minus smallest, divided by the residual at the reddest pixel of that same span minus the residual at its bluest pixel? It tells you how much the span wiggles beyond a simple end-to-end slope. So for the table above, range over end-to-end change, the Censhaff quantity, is -2.4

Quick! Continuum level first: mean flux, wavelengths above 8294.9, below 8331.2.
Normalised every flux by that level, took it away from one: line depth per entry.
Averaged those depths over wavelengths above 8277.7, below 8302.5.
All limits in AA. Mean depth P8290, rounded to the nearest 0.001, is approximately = -0.032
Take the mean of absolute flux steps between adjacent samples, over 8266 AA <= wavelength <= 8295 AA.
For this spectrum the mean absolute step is 0.87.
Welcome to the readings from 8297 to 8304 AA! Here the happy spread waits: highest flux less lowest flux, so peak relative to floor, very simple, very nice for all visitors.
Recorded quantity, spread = 2.9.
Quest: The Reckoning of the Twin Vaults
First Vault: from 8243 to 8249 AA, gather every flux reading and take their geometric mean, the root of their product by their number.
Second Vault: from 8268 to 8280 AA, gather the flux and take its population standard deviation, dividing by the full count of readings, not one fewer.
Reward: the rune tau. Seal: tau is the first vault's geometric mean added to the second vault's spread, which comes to 77.5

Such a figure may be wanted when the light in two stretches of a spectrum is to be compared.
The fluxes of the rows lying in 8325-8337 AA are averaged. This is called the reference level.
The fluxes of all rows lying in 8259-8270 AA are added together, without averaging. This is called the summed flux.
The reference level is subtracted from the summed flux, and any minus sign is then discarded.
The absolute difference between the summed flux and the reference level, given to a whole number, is 390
